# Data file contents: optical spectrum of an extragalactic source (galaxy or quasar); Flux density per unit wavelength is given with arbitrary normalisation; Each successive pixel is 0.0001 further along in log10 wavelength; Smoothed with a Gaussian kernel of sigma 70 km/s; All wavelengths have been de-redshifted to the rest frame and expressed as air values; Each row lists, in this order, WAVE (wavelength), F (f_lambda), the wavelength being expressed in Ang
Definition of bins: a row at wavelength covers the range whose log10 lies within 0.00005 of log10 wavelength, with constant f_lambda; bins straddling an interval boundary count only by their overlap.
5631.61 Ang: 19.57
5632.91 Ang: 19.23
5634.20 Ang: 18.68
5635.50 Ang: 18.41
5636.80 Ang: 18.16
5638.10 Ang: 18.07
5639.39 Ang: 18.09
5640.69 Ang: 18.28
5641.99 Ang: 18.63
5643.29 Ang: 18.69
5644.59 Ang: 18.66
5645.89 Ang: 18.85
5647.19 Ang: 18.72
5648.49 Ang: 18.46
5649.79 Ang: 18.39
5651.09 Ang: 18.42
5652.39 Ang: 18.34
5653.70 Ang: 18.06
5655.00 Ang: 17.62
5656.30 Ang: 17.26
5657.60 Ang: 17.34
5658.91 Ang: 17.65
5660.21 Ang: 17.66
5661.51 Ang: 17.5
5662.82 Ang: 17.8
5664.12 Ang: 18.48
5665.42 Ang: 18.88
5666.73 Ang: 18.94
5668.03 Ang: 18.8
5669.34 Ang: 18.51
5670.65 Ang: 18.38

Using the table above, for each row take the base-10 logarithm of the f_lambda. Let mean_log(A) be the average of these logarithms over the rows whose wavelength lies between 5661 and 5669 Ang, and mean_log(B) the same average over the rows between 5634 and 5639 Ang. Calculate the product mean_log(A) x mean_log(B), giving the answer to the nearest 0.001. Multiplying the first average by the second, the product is 1.597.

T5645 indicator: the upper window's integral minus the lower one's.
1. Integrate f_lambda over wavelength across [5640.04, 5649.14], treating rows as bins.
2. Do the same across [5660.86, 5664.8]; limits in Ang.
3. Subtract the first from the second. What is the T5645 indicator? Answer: -99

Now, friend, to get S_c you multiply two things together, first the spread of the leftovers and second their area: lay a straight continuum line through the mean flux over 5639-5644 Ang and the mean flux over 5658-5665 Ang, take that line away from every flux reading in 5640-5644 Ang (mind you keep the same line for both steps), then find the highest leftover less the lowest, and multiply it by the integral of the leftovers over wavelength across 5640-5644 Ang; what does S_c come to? 0.2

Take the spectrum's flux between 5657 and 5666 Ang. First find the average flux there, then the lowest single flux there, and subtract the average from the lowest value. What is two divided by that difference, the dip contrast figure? -3.6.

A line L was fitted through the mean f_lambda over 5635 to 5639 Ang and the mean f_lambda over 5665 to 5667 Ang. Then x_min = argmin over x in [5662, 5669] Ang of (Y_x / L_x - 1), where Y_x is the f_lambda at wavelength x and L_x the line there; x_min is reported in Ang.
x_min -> 5662.82 Ang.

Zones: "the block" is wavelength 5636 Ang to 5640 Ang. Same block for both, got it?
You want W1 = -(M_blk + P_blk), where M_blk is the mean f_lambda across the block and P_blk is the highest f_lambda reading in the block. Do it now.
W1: -36.3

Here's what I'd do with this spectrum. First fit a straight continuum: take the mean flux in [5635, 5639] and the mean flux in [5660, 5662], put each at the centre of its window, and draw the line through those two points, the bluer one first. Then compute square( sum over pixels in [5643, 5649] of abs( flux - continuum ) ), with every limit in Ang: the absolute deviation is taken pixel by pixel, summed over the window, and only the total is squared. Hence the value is 12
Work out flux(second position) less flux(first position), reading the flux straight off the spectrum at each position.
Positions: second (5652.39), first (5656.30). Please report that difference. 1.1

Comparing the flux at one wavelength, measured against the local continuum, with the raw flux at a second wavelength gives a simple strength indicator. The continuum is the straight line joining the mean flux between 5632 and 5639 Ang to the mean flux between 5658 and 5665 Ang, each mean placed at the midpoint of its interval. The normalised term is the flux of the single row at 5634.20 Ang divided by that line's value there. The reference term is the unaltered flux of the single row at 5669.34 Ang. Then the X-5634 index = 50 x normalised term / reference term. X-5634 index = 2.72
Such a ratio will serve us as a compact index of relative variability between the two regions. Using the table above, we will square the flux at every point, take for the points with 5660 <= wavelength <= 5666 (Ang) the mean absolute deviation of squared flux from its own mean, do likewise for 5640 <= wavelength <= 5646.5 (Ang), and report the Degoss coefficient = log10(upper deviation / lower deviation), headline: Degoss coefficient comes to 0.5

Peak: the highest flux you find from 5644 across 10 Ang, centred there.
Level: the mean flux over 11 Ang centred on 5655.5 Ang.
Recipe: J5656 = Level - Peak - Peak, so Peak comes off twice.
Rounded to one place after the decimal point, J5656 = -19.9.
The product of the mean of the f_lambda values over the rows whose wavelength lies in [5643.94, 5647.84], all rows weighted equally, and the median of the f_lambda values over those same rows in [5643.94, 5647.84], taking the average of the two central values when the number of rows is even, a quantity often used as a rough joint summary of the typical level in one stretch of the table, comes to 351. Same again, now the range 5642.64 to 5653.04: 345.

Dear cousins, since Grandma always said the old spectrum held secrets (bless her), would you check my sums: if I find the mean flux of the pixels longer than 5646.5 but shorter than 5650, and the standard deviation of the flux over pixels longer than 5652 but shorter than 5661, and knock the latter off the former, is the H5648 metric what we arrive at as 18.2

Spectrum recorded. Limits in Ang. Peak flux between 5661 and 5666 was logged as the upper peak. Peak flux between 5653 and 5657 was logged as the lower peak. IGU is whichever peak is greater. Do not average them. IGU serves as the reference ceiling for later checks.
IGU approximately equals 18.9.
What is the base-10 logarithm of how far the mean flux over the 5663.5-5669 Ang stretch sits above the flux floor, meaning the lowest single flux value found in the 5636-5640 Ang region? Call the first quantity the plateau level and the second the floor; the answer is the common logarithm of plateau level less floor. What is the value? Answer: -0.2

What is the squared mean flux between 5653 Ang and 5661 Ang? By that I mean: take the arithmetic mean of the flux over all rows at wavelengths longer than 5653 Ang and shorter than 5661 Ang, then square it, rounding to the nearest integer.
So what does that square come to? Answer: 310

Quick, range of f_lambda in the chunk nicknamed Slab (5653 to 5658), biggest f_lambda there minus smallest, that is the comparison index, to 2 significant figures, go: 0.80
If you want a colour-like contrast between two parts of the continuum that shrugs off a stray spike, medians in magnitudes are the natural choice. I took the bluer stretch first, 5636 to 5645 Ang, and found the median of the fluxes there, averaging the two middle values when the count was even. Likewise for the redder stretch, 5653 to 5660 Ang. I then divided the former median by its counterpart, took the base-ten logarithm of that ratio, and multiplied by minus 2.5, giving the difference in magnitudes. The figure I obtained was -0.04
